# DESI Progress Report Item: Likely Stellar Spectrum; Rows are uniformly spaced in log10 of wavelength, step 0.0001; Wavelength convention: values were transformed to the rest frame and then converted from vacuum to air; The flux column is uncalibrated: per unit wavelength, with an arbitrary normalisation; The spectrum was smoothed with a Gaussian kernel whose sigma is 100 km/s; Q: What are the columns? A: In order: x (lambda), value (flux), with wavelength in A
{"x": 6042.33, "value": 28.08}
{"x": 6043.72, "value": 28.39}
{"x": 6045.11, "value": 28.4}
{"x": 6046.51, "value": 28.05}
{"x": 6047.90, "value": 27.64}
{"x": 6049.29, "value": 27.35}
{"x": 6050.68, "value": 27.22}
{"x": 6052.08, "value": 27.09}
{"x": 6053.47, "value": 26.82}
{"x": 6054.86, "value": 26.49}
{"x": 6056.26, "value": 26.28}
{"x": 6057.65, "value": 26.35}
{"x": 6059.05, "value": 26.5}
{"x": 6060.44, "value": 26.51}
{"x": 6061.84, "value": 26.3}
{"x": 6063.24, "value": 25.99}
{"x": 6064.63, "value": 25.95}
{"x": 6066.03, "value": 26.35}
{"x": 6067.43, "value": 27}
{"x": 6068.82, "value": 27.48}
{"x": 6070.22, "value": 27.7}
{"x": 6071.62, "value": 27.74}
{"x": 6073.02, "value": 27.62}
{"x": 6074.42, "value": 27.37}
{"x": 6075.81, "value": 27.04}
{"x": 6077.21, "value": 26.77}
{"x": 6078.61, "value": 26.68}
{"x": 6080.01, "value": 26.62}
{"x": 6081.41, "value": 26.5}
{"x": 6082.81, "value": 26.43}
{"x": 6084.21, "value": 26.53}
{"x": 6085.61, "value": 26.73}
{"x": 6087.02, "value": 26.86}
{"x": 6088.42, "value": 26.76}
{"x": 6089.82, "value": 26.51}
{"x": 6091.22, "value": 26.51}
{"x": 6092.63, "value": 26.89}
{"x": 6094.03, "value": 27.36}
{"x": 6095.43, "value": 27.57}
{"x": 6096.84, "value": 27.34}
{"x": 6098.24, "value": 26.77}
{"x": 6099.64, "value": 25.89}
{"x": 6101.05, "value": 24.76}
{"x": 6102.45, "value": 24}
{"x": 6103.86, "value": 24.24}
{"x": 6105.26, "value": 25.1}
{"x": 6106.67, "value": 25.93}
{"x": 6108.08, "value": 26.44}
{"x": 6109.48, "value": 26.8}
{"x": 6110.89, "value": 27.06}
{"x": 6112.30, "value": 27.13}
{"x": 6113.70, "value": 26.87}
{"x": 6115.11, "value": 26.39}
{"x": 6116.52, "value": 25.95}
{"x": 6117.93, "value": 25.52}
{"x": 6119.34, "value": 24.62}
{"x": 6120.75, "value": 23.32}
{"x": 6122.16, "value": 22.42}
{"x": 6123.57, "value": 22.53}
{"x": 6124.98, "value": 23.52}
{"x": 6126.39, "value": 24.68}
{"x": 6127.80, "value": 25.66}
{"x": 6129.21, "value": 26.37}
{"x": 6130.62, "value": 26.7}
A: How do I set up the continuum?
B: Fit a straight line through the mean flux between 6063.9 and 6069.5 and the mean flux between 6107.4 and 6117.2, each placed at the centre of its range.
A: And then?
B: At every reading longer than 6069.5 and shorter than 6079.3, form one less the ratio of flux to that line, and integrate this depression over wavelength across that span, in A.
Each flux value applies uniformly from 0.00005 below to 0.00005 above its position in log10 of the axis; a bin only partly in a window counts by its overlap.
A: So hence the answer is -0.21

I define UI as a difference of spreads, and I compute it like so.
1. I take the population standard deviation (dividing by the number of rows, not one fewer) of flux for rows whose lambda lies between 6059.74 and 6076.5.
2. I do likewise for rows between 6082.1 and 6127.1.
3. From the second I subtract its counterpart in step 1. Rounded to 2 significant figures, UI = 0.78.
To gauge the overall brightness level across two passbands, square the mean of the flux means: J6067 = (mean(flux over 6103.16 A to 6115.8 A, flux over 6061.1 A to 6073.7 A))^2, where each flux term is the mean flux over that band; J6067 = 705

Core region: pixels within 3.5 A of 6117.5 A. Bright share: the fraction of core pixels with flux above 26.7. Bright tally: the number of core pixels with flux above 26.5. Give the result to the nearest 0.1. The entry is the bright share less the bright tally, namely 0.0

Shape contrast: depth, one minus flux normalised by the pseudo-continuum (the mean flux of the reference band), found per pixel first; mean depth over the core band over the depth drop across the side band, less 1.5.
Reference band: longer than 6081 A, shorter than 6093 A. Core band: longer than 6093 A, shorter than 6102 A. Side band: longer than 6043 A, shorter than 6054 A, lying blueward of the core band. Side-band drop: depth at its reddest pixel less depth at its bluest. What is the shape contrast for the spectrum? -1.5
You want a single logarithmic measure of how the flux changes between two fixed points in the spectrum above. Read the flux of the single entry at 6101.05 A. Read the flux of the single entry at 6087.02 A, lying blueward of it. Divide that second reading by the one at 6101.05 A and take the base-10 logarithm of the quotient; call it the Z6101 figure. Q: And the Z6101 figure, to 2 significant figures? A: 0.035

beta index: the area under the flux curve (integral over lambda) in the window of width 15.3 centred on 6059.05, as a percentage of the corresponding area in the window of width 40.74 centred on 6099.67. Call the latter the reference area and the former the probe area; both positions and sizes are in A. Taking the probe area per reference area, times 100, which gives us 38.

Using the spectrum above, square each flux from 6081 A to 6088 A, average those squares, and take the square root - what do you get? 26.6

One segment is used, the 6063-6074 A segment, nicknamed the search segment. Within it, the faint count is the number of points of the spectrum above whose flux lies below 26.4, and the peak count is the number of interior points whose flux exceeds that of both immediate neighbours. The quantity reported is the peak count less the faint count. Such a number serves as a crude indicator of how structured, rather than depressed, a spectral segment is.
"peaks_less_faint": -2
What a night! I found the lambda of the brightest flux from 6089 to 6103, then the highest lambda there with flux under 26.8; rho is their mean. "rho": 6098.9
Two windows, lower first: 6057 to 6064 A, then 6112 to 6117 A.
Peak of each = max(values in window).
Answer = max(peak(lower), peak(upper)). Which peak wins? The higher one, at 27.13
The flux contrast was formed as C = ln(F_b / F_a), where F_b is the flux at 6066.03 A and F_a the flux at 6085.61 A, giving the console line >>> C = -0.014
